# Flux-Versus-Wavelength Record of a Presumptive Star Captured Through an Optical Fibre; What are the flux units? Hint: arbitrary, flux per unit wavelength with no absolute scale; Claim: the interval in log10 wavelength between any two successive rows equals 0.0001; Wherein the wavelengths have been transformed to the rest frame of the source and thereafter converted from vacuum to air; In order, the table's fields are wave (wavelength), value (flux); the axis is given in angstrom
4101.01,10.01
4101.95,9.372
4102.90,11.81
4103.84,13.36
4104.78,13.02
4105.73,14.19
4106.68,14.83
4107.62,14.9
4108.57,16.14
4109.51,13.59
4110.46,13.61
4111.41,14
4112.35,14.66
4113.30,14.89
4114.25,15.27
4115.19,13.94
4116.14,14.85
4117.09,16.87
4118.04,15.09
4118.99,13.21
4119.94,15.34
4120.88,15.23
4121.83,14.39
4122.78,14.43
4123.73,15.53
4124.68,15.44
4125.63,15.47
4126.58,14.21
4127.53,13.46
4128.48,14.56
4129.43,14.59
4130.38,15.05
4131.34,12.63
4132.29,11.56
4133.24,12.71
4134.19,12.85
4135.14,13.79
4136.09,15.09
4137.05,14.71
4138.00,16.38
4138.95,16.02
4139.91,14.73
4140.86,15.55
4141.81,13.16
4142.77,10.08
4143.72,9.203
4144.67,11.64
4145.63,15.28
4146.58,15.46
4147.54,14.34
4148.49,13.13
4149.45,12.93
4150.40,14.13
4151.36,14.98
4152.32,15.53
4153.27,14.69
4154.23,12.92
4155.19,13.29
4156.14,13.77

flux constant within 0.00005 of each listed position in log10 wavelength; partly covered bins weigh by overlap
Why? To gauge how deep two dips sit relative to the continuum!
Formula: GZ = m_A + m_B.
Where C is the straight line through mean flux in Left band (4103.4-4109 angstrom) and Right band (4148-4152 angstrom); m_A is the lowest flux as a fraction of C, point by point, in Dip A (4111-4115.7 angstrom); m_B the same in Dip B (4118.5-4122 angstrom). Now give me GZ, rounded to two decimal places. 1.90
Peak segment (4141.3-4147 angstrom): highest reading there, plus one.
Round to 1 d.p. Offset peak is 16.5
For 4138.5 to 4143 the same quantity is 17.0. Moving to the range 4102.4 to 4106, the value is 15.2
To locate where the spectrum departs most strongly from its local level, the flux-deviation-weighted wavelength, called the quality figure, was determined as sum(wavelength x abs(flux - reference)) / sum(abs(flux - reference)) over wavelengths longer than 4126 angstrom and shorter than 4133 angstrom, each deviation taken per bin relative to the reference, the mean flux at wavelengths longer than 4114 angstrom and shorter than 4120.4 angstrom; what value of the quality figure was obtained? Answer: 4130.5 angstrom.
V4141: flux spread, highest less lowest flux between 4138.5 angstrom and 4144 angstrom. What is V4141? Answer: 6.8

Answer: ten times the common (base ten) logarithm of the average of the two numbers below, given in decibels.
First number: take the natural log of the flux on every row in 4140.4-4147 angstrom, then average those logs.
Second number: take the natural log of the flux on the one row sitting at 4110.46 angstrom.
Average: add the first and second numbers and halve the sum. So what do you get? 4.11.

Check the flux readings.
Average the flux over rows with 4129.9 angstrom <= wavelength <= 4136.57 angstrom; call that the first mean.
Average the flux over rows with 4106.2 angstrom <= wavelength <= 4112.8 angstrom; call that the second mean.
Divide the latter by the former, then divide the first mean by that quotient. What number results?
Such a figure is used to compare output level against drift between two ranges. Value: 12.3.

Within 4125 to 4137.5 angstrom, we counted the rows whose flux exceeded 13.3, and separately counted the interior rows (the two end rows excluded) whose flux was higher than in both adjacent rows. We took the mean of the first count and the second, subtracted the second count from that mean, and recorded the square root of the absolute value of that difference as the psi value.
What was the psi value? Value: 1.87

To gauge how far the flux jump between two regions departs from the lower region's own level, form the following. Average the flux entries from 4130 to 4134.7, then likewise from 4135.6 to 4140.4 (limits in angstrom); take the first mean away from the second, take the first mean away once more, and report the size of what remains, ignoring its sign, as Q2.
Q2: 10.5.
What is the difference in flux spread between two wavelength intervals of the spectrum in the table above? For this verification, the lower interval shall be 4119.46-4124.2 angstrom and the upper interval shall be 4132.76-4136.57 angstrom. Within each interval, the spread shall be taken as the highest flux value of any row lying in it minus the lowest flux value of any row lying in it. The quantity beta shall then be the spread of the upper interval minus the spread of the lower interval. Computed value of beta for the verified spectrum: 1.2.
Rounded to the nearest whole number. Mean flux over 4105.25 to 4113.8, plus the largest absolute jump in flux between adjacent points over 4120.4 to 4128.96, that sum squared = 249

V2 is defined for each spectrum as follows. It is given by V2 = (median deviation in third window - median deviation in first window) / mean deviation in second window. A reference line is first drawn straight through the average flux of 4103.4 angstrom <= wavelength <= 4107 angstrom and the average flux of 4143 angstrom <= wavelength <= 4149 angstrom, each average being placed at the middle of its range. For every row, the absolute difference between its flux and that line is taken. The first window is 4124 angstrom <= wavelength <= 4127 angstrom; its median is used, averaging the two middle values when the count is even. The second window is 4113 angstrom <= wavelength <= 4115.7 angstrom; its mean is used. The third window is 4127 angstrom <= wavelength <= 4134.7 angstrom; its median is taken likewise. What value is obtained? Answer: -1.0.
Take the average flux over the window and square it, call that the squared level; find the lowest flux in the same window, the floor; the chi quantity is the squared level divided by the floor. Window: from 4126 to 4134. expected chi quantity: 16.0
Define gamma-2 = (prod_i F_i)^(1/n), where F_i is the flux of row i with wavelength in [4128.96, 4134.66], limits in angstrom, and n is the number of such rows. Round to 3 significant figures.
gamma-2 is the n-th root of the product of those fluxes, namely 13.2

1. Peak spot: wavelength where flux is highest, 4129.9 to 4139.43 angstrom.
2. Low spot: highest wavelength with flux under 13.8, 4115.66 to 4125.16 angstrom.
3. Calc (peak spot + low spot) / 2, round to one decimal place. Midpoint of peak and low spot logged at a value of 4128.5 angstrom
